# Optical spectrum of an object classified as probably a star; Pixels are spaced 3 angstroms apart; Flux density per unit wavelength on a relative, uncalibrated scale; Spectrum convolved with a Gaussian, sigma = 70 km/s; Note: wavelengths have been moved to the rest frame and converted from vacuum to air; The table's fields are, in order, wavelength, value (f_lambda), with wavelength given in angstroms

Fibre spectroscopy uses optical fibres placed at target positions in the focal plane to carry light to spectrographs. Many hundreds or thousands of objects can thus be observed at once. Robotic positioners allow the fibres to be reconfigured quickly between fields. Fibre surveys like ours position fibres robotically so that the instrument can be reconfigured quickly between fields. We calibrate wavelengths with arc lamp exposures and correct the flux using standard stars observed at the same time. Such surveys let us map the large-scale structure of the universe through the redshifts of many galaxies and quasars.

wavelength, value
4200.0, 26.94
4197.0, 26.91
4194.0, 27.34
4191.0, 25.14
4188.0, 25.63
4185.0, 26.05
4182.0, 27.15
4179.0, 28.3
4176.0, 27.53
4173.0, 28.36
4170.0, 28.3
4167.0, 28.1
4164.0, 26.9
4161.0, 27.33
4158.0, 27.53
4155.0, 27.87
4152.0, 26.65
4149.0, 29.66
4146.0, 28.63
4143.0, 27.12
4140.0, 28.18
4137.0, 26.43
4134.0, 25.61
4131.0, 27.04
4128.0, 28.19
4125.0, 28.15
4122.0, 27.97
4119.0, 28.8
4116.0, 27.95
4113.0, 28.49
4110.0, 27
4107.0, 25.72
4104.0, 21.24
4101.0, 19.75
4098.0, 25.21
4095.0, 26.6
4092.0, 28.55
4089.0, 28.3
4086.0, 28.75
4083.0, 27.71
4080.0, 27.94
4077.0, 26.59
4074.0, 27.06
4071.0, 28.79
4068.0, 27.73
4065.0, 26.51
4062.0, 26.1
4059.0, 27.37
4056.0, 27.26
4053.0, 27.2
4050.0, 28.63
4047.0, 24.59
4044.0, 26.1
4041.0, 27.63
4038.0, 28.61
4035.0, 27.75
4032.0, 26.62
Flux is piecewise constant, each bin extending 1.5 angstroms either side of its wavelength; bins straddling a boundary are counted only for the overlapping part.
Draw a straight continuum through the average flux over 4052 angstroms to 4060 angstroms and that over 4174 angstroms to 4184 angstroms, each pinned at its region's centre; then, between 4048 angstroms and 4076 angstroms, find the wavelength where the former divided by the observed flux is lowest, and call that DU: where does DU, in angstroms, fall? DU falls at 4071.0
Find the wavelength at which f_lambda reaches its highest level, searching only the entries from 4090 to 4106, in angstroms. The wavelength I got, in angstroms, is 4092.0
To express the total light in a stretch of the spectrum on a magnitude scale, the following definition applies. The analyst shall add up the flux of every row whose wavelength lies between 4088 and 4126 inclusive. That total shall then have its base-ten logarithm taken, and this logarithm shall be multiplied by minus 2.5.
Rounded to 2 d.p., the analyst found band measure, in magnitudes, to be -6.34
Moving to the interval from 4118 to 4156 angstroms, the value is -6.39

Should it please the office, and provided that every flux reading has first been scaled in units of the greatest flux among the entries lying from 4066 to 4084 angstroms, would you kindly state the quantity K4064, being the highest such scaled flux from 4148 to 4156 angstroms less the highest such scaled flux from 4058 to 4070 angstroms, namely 0.07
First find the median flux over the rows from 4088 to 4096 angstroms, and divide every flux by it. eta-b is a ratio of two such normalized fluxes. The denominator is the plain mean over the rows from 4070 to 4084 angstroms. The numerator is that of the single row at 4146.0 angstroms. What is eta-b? 1.04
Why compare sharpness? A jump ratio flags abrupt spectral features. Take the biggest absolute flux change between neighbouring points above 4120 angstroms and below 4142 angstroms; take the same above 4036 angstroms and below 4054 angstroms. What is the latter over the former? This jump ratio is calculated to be 2.3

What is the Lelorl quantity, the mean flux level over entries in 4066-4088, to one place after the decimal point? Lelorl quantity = 27.8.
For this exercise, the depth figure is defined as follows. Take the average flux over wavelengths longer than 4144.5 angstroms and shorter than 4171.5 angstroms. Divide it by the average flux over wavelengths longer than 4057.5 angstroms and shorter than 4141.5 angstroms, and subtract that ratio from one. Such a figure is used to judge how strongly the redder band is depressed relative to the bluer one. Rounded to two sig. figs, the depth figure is -0.036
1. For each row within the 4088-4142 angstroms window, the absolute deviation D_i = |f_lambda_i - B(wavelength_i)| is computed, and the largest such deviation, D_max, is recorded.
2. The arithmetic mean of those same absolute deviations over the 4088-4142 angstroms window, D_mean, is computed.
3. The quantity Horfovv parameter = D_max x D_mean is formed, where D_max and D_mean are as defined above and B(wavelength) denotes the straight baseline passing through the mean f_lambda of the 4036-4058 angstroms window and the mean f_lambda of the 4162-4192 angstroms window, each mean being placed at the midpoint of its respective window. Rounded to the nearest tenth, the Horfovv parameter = 12.3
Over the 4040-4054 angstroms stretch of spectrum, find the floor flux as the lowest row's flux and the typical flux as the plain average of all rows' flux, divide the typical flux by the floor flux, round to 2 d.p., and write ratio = 1.09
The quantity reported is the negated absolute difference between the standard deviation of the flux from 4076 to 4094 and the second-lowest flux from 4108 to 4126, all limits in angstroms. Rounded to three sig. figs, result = -27.2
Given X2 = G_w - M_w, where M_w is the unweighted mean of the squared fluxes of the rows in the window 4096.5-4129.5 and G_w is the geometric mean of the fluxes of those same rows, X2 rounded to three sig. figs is -670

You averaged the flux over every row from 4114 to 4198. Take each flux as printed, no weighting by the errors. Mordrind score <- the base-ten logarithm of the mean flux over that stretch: 1.44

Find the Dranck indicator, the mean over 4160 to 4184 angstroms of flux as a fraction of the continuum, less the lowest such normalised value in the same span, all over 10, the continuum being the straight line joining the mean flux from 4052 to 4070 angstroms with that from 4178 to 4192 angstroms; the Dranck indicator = 0.0033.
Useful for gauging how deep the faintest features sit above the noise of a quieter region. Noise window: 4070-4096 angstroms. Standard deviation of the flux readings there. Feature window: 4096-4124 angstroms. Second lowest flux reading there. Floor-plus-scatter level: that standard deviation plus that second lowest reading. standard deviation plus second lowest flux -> 22.1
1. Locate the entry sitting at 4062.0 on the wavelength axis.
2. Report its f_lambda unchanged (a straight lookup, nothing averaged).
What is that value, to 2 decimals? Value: 26.10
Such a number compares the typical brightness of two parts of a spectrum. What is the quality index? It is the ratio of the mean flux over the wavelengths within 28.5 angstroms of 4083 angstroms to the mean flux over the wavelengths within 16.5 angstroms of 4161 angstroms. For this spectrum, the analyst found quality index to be 0.95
